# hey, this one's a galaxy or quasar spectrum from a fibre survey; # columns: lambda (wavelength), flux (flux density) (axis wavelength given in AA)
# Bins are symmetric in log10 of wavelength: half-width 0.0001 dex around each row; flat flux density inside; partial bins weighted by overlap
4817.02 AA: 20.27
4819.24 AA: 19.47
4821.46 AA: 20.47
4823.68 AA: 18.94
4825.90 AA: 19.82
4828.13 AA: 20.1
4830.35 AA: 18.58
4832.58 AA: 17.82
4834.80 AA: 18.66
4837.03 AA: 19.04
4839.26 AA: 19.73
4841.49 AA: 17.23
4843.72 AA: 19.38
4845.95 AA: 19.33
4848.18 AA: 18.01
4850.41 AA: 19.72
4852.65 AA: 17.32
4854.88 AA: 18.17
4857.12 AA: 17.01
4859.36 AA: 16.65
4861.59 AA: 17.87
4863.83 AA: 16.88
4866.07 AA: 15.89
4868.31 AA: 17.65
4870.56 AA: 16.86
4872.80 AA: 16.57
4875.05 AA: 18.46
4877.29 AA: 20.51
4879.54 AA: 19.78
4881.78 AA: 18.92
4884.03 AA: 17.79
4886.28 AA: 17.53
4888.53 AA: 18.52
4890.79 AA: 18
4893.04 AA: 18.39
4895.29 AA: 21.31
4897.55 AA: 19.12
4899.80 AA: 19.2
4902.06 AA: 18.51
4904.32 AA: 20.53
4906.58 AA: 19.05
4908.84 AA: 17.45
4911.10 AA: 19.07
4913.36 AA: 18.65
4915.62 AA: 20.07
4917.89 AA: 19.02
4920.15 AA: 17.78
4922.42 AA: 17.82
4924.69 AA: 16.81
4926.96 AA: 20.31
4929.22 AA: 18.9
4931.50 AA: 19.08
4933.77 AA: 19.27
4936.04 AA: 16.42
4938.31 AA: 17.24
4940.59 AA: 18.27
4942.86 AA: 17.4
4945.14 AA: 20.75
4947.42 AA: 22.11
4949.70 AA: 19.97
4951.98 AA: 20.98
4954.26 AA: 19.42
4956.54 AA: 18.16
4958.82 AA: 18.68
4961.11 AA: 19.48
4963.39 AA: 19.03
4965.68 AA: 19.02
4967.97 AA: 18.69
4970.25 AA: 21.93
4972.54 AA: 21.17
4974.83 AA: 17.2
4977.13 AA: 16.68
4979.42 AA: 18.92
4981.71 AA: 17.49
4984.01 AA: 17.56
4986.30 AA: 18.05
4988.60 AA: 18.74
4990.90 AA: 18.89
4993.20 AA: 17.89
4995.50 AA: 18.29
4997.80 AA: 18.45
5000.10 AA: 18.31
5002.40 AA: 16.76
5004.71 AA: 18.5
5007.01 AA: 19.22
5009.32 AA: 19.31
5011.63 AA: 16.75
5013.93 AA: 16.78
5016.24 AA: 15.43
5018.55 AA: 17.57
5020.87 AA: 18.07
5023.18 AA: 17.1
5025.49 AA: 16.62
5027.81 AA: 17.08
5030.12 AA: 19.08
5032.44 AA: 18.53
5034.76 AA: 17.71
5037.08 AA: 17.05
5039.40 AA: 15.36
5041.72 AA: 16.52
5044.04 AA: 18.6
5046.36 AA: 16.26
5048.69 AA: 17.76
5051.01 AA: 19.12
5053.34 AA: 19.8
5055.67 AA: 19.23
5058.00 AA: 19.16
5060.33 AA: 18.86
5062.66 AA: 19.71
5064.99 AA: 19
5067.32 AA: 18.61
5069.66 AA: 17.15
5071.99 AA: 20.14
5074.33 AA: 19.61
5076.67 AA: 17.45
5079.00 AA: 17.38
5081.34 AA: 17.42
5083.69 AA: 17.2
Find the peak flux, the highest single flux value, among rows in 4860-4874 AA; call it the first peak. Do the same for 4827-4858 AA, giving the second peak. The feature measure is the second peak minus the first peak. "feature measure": 2.2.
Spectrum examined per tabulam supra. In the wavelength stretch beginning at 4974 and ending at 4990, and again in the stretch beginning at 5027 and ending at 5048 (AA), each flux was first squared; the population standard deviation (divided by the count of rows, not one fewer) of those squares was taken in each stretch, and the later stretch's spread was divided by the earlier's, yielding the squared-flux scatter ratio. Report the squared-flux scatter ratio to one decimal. 1.5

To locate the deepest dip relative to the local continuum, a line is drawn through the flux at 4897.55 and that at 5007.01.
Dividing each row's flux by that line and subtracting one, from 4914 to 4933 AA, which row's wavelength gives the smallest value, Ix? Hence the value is 4924.69 AA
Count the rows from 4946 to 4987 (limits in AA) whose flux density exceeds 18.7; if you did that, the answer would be 10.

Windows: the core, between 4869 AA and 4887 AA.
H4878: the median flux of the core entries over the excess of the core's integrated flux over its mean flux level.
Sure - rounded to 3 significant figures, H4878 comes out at 0.0583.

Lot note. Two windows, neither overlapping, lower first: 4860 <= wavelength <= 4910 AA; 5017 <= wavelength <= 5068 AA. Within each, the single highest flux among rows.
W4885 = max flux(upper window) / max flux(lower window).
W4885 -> 0.93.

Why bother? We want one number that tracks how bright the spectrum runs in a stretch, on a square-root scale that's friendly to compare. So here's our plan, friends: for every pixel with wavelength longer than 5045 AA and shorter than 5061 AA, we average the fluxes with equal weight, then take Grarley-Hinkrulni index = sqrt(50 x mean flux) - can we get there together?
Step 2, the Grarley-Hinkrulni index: 30.5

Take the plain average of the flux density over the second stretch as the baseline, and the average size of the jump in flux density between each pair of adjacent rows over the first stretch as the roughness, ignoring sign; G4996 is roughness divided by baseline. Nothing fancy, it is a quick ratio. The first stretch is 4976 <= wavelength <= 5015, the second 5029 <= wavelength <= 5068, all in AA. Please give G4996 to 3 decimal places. 0.046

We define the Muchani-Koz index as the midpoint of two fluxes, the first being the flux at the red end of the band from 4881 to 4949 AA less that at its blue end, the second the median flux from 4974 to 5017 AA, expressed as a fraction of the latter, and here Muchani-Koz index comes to 0.59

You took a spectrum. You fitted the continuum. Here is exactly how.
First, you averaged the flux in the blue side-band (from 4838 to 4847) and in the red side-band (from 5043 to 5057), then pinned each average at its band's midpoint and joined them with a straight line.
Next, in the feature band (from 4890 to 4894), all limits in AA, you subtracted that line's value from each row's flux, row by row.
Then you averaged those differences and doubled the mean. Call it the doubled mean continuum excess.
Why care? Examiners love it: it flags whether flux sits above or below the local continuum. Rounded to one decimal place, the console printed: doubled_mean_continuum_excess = -1.2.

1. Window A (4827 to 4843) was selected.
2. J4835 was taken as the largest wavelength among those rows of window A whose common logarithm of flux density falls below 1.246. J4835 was 4841.49 AA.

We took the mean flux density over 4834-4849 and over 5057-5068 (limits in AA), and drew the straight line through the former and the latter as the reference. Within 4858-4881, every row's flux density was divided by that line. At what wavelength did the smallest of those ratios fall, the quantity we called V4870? 4866.07 AA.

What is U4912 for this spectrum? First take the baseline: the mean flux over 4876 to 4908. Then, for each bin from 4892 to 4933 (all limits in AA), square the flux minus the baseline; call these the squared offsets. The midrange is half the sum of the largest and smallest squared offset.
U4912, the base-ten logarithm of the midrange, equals 0.41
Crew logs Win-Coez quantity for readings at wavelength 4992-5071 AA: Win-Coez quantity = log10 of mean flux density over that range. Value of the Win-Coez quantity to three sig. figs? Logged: 1.25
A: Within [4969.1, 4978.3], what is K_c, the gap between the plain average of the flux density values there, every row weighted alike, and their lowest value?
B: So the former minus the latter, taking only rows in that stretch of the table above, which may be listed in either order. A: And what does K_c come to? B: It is 2.6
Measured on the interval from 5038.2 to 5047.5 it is 1.3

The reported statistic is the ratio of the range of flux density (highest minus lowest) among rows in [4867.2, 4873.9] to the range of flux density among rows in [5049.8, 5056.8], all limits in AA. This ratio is 1.6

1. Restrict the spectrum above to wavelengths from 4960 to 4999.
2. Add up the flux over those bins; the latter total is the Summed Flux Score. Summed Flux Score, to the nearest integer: 317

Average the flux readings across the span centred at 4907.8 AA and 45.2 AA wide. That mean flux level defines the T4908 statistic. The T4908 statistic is 18.8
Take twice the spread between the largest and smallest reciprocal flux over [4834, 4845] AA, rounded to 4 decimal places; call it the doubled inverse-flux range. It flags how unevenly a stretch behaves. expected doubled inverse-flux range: 0.0147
